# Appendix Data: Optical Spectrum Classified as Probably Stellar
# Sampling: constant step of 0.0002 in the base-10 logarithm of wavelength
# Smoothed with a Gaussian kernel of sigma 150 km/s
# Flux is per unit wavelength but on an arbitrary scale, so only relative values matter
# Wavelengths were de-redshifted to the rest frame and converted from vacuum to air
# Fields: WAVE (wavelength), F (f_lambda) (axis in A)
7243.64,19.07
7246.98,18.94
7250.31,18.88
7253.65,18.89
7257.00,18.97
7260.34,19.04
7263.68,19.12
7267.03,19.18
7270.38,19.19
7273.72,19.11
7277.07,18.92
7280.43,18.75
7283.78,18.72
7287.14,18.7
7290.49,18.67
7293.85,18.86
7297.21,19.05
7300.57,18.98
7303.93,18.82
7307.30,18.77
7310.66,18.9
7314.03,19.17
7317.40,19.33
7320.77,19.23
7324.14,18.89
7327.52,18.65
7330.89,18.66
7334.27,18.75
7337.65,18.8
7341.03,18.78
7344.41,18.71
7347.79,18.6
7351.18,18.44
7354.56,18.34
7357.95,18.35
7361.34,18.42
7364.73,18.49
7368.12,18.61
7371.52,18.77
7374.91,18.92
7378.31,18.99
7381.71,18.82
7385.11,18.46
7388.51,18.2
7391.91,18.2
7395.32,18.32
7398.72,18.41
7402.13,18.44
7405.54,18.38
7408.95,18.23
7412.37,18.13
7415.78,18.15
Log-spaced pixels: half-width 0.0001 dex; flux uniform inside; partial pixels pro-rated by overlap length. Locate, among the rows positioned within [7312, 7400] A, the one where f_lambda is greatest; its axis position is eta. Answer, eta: 7317.40 A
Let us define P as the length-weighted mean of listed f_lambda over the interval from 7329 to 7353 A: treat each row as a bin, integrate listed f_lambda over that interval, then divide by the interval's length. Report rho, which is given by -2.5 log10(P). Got -3.18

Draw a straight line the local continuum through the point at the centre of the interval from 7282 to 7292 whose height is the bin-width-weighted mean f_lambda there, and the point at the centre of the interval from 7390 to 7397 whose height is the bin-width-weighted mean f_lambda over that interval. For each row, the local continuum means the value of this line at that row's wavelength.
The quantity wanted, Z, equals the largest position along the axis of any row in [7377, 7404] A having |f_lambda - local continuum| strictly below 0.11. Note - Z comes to 7395.32 A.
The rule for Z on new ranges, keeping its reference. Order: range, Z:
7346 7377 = 7361.34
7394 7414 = 7412.37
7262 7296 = 7290.49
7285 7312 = 7290.49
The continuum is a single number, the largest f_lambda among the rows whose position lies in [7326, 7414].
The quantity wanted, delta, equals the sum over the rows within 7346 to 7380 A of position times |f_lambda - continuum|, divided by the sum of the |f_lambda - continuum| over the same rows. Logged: 7358.8 A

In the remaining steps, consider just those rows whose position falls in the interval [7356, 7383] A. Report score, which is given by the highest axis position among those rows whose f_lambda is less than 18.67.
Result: 7368.12 A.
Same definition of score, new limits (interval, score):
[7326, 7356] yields 7354.56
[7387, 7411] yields 7408.95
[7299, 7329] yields 7327.52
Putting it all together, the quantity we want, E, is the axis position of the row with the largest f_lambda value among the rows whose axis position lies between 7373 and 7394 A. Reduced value 7378.31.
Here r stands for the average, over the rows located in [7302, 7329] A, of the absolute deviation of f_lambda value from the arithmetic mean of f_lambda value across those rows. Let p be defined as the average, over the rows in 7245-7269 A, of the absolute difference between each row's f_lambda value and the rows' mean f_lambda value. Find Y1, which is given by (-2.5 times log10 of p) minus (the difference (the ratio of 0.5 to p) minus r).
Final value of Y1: -2.5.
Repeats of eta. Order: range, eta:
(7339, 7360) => 7341.03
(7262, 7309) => 7270.38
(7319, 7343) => 7320.77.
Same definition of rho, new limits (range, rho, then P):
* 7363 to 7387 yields -3.18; 18.7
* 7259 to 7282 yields -3.20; 19.0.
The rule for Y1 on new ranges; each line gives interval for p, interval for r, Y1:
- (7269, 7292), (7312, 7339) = -0.7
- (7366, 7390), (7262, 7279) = -0.5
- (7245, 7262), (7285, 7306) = -6.9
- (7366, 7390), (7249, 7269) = -0.5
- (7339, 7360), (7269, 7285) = -1.0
